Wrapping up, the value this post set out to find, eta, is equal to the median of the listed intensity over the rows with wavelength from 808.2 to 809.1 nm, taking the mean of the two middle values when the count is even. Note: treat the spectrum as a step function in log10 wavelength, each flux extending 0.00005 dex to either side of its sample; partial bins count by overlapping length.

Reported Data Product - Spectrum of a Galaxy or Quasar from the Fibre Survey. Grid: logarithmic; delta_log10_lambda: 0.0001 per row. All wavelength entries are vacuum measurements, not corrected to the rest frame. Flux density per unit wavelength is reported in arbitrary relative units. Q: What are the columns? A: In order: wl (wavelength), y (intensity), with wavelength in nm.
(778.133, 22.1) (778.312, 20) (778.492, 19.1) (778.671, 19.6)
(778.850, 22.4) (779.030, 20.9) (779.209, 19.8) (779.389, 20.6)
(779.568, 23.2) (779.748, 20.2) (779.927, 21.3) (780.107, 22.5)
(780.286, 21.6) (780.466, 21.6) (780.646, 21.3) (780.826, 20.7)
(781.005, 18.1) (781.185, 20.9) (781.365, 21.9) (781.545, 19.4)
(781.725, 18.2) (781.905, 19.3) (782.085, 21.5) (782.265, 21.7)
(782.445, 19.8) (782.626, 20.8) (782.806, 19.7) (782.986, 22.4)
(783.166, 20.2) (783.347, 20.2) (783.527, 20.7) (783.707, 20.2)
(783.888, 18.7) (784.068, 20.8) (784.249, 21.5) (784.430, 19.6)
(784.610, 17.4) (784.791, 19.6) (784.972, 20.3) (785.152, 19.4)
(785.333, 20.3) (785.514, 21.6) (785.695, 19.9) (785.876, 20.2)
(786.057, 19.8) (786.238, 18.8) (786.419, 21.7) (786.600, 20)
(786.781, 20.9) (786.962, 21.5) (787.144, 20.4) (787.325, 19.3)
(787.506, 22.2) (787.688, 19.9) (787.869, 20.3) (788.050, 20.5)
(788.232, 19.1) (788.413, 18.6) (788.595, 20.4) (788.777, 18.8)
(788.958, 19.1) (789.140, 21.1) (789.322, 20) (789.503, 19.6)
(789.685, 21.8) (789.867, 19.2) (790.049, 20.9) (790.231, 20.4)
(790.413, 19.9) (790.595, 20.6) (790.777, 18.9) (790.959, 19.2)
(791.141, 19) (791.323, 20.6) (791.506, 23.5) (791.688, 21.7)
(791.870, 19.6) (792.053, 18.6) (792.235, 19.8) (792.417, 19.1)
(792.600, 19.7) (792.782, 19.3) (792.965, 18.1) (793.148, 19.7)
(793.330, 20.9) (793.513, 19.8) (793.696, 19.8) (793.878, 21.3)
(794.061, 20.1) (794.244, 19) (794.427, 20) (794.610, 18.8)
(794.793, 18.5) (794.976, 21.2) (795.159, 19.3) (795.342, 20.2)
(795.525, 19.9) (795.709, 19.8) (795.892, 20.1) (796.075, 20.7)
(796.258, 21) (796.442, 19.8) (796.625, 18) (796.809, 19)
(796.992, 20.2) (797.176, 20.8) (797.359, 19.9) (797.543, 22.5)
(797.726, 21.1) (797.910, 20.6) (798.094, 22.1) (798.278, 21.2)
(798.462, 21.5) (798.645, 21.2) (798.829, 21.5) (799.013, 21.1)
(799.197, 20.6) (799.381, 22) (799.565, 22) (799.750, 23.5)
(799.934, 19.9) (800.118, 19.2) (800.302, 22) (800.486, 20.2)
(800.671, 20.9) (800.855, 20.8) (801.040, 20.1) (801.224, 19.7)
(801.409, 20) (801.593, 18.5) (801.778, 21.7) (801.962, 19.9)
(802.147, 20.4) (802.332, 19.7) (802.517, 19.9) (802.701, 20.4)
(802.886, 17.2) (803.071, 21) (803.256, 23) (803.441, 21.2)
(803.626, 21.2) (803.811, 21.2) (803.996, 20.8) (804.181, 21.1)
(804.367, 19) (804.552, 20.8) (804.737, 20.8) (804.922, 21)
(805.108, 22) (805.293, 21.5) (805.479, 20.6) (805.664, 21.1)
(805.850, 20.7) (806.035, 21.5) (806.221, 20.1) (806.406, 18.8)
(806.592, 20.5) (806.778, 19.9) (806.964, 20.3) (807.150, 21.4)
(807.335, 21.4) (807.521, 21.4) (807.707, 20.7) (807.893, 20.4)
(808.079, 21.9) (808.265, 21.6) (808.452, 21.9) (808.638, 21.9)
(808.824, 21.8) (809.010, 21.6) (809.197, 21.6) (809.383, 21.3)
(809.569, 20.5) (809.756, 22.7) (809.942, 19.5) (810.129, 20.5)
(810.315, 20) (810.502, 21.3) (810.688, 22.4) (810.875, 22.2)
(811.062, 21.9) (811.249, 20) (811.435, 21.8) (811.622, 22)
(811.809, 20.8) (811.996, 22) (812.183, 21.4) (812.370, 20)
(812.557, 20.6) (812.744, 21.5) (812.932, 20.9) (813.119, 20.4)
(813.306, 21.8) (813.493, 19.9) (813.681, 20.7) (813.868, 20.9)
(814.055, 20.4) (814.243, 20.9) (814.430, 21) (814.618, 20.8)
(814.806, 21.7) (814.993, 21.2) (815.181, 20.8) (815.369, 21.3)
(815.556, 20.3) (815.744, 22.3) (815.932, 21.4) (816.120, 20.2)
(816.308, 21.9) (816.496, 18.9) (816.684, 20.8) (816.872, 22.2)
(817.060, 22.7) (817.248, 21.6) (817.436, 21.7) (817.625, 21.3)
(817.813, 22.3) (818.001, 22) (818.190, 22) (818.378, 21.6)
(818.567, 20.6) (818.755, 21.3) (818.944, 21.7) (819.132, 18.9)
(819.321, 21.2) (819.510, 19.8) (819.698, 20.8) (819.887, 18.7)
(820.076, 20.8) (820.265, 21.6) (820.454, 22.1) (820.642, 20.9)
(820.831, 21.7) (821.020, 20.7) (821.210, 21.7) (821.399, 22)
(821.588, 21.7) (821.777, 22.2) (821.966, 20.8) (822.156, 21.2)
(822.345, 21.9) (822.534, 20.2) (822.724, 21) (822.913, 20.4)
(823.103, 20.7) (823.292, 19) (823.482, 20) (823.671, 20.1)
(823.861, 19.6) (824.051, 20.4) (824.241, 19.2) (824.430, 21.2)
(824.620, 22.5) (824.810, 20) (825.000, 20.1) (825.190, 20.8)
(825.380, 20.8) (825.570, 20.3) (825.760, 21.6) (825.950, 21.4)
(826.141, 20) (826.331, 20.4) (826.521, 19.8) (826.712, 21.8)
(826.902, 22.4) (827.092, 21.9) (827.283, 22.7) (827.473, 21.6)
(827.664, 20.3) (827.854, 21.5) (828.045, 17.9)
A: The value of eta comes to 21.8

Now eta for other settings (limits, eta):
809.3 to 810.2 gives 20.5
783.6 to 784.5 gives 20.2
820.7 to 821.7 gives 21.7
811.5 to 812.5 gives 21.4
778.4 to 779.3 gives 19.8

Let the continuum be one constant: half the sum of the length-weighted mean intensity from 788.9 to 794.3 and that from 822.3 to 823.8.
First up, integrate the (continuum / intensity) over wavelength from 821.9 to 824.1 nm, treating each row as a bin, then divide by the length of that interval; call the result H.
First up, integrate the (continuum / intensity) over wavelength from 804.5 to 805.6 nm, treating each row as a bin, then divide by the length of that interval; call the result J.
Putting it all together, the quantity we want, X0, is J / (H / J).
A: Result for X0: 0.92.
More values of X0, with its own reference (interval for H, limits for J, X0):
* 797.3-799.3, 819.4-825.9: 1.00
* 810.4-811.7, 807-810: 0.96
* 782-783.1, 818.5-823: 0.96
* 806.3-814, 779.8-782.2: 1.01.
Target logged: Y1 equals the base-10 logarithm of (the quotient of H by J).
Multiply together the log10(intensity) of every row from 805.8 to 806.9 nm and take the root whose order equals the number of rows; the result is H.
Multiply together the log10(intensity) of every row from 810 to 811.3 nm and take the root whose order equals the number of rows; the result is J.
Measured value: -0.006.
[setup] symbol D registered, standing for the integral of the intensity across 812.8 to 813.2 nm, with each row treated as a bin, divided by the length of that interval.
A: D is 20.7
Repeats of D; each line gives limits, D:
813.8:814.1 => 20.7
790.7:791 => 19.0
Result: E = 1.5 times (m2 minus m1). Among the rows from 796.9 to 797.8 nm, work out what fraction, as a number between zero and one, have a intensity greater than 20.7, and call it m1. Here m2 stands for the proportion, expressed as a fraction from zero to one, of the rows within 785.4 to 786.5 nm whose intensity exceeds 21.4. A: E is -0.40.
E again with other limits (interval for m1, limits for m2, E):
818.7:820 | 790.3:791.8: -0.48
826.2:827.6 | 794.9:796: -1.07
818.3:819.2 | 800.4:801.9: -0.71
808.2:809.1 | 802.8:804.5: -1.33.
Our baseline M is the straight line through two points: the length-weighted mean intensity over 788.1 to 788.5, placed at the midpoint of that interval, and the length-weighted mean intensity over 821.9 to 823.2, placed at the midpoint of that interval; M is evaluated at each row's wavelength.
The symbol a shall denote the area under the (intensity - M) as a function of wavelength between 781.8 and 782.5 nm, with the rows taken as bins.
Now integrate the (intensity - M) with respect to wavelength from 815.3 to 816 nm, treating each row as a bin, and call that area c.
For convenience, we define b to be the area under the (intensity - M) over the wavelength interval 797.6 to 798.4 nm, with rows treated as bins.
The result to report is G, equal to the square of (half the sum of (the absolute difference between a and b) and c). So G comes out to 0.1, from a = 1.3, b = 1.4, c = 0.6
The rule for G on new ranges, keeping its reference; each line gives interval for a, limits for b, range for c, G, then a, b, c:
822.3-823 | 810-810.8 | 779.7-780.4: 1.9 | -0.1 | 0.6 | 2.0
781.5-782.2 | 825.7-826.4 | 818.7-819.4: 0.2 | 0.7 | -0.2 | 0.0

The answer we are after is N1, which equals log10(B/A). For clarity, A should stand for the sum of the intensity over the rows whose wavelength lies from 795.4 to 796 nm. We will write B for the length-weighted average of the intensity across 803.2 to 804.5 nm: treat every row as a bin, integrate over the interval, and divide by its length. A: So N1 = -0.454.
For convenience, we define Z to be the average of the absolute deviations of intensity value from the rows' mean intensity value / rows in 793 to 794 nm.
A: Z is 0.64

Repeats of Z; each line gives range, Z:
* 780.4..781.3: 0.97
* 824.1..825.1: 1.00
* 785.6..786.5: 0.70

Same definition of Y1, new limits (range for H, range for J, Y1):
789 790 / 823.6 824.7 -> -0.001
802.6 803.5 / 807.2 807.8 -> -0.005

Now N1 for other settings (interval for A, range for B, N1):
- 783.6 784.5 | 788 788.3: -0.708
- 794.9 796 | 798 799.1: -0.750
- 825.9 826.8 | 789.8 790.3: -0.709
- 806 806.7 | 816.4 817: -0.591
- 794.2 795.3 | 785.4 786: -0.756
